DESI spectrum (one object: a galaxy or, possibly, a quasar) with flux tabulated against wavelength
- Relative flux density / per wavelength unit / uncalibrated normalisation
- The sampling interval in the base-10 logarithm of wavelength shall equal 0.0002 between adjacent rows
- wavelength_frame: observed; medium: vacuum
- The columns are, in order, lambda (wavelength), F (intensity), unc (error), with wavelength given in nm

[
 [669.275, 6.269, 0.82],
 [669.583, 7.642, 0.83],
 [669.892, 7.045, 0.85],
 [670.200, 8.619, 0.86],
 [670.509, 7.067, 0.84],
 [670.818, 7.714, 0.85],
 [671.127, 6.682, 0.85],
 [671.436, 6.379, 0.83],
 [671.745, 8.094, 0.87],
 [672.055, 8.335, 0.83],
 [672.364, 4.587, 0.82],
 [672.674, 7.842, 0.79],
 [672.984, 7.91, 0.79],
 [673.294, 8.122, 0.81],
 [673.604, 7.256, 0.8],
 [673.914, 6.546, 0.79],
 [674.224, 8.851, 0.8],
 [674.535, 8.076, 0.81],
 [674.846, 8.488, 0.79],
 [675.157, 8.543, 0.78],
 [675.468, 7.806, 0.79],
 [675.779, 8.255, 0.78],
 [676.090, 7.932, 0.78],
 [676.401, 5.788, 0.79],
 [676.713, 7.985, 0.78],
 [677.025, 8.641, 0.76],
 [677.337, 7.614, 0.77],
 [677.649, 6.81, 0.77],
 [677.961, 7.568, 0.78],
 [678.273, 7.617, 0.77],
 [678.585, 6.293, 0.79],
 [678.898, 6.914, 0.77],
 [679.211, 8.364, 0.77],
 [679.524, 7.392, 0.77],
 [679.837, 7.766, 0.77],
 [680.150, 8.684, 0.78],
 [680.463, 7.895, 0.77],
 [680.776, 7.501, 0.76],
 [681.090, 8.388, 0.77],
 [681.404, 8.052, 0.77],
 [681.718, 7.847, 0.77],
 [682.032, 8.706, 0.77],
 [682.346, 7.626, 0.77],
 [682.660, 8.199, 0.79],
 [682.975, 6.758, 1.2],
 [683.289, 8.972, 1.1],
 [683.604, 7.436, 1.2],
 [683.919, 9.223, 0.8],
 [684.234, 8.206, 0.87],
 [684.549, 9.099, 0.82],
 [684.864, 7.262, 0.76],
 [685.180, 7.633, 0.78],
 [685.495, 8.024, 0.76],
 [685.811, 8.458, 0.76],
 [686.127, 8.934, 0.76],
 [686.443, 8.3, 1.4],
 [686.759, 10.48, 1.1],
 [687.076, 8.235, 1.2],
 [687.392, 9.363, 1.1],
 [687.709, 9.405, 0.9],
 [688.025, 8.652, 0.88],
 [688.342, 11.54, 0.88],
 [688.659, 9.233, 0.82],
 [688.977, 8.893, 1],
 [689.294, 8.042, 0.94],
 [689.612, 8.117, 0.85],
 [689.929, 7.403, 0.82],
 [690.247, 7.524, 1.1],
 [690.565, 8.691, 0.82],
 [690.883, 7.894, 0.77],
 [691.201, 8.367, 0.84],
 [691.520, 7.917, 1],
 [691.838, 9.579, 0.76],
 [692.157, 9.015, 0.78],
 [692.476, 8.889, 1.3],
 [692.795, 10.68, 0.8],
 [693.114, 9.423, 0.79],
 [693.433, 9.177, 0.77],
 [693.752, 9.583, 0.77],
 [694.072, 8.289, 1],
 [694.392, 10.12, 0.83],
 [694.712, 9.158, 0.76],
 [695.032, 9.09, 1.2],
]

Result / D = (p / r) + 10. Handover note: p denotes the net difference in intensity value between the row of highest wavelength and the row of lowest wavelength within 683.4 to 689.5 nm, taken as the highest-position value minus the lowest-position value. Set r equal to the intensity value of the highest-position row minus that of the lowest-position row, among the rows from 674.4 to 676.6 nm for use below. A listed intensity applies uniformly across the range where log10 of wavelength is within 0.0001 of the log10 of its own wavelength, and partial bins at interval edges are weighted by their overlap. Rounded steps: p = 0.6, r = -2.3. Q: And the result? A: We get 9.7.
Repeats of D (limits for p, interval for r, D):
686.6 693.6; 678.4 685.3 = 9.0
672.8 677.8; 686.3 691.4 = -6.4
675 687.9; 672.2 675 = 10.2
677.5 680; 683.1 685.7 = 9.0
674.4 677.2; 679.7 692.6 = 10.5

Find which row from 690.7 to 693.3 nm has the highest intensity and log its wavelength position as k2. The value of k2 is 692.795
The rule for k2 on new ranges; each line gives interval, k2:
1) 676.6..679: 677.025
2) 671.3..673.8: 672.055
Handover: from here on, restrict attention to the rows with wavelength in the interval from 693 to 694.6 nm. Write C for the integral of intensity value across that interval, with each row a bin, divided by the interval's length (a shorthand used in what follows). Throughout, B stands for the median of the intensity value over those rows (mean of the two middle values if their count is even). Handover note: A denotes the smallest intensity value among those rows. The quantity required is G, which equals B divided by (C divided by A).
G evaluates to 8.4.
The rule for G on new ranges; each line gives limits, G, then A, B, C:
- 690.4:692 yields 7.8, 7.894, 8.4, 8.5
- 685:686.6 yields 7.7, 7.633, 8.3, 8.3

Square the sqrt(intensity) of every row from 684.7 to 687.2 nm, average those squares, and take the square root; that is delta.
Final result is 2.90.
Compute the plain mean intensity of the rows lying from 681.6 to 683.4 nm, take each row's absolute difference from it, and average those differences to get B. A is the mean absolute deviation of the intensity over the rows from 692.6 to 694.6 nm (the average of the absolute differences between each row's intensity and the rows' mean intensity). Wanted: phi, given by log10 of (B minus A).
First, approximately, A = 0.58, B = 0.61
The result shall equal -1.6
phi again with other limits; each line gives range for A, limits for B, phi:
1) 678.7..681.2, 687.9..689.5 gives -0.4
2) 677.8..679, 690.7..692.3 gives -1.0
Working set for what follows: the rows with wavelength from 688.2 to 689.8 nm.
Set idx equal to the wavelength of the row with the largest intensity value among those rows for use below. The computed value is 688.342 nm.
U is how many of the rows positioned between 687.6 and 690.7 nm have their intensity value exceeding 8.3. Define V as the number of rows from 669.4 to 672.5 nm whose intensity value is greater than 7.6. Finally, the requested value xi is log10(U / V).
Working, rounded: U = 6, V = 5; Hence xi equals 0.08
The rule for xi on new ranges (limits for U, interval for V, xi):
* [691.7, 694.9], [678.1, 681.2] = 0.18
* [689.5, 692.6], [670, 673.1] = -0.08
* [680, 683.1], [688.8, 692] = -0.43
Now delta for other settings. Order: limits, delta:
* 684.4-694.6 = 2.97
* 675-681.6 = 2.78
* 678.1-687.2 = 2.84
